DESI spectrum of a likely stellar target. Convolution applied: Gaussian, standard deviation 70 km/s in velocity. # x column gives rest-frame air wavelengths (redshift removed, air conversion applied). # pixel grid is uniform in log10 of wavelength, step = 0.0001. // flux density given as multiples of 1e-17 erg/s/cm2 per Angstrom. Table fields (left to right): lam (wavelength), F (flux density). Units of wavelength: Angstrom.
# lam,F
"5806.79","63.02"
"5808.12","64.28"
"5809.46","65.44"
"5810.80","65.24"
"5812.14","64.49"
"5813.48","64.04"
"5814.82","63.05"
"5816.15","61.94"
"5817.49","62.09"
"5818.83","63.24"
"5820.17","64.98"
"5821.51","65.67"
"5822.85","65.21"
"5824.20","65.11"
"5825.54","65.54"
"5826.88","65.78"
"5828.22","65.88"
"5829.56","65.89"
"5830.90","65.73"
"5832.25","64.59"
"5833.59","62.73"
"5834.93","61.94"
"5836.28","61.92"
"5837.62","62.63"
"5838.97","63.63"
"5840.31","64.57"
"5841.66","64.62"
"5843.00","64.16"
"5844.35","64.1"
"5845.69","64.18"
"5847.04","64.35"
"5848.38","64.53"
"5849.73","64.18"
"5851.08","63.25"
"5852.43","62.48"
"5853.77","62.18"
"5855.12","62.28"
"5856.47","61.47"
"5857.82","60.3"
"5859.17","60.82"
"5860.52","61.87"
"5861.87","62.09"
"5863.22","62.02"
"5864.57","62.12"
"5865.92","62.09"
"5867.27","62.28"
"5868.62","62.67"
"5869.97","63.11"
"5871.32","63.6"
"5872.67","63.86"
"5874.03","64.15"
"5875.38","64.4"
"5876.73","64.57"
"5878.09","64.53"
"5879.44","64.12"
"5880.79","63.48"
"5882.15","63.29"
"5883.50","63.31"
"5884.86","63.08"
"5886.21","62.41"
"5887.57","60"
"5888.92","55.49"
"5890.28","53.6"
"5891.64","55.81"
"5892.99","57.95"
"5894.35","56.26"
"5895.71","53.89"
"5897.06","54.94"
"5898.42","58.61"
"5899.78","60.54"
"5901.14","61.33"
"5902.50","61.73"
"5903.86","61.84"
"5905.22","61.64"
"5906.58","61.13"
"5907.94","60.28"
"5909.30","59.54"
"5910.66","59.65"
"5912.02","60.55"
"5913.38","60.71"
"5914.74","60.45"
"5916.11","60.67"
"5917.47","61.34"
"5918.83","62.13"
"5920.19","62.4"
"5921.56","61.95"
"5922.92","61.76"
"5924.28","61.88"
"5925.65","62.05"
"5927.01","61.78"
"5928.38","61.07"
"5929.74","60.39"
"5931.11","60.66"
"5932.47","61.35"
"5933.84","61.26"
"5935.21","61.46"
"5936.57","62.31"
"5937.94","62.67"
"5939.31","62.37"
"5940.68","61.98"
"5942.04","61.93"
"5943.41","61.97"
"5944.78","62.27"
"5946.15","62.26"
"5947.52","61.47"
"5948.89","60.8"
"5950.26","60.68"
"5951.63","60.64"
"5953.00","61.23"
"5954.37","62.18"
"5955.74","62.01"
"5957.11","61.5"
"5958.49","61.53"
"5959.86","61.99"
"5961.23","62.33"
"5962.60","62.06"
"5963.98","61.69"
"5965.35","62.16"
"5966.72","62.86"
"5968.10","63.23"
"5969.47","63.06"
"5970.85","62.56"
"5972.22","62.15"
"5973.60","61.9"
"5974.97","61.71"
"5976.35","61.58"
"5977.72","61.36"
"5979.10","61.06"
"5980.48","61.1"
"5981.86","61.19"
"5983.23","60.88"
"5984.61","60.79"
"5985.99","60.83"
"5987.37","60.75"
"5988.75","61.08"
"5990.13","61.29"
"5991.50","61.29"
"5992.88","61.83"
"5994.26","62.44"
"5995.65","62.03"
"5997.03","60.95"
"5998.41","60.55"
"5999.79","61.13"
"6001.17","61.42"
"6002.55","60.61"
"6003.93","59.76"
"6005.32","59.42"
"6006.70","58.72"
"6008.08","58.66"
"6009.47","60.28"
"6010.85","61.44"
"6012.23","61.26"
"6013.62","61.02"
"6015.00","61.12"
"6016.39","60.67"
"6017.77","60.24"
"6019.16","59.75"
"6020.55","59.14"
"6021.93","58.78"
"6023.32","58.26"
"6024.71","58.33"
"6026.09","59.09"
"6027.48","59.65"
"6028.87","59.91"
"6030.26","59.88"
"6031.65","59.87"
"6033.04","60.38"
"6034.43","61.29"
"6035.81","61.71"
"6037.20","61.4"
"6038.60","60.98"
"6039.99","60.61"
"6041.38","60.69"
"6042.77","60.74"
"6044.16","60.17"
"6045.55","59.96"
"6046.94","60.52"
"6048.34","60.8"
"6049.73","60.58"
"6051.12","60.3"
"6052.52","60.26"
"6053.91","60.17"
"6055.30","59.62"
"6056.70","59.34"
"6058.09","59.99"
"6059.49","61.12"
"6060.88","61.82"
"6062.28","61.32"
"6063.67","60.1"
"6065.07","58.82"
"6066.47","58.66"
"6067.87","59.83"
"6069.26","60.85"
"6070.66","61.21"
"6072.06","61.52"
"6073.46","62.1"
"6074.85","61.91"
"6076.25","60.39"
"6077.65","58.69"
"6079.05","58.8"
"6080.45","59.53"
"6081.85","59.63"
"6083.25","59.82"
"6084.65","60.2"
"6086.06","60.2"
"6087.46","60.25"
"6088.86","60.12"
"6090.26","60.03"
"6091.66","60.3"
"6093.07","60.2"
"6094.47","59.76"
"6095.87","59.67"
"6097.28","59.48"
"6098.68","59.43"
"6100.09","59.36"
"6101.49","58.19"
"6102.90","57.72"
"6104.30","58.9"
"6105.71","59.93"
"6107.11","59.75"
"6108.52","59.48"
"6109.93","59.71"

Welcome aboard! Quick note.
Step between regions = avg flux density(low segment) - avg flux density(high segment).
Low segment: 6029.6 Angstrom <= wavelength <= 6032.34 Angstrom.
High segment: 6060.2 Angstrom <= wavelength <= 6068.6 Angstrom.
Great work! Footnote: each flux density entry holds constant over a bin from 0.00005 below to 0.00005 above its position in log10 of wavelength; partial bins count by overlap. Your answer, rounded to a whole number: 0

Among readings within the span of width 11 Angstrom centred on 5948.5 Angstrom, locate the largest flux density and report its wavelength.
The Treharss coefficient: 5944.78 Angstrom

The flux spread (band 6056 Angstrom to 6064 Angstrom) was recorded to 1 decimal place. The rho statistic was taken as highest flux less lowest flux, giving 2.5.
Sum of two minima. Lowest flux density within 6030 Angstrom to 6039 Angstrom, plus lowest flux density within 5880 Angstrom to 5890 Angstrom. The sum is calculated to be 115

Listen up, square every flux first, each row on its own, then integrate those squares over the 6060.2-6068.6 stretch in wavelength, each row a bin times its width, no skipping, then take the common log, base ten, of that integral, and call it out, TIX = 4.48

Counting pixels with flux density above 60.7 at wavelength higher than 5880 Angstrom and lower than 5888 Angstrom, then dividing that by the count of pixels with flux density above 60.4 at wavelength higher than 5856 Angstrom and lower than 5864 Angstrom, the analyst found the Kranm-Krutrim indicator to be 1.0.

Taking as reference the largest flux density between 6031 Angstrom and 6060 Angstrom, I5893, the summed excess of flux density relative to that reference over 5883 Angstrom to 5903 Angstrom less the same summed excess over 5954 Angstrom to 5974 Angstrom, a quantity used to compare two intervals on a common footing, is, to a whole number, -54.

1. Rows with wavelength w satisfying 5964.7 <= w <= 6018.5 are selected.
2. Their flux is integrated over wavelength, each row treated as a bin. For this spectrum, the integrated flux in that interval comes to 3292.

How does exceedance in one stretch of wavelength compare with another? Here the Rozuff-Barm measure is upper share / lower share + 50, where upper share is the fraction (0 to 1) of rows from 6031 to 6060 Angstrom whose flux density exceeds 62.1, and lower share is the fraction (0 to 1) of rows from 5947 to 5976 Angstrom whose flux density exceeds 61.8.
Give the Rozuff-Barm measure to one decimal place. 50.0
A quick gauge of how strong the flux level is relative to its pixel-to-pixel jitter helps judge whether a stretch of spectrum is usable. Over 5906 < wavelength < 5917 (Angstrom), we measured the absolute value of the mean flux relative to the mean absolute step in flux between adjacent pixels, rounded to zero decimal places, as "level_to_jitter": 130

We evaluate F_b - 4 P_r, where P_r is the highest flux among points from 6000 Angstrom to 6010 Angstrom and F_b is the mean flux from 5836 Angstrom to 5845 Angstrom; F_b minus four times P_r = -182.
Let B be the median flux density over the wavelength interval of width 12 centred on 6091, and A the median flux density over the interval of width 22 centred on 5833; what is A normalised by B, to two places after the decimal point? 1.07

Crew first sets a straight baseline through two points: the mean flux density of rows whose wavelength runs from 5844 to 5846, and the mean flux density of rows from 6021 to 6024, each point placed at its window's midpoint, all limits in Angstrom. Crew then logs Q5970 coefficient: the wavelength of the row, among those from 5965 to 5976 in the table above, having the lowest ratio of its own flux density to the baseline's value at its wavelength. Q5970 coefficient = 5974.97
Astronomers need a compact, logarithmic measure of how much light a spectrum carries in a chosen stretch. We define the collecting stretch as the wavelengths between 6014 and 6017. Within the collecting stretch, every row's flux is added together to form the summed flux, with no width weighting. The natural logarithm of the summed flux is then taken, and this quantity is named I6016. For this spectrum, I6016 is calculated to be 4.80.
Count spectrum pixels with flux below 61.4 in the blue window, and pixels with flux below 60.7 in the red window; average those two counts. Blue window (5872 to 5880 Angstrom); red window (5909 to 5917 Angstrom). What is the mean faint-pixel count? 2.5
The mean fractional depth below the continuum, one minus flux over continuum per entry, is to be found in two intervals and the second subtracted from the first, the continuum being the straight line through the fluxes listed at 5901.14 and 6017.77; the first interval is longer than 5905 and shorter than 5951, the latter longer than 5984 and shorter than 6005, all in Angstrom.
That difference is 0.006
